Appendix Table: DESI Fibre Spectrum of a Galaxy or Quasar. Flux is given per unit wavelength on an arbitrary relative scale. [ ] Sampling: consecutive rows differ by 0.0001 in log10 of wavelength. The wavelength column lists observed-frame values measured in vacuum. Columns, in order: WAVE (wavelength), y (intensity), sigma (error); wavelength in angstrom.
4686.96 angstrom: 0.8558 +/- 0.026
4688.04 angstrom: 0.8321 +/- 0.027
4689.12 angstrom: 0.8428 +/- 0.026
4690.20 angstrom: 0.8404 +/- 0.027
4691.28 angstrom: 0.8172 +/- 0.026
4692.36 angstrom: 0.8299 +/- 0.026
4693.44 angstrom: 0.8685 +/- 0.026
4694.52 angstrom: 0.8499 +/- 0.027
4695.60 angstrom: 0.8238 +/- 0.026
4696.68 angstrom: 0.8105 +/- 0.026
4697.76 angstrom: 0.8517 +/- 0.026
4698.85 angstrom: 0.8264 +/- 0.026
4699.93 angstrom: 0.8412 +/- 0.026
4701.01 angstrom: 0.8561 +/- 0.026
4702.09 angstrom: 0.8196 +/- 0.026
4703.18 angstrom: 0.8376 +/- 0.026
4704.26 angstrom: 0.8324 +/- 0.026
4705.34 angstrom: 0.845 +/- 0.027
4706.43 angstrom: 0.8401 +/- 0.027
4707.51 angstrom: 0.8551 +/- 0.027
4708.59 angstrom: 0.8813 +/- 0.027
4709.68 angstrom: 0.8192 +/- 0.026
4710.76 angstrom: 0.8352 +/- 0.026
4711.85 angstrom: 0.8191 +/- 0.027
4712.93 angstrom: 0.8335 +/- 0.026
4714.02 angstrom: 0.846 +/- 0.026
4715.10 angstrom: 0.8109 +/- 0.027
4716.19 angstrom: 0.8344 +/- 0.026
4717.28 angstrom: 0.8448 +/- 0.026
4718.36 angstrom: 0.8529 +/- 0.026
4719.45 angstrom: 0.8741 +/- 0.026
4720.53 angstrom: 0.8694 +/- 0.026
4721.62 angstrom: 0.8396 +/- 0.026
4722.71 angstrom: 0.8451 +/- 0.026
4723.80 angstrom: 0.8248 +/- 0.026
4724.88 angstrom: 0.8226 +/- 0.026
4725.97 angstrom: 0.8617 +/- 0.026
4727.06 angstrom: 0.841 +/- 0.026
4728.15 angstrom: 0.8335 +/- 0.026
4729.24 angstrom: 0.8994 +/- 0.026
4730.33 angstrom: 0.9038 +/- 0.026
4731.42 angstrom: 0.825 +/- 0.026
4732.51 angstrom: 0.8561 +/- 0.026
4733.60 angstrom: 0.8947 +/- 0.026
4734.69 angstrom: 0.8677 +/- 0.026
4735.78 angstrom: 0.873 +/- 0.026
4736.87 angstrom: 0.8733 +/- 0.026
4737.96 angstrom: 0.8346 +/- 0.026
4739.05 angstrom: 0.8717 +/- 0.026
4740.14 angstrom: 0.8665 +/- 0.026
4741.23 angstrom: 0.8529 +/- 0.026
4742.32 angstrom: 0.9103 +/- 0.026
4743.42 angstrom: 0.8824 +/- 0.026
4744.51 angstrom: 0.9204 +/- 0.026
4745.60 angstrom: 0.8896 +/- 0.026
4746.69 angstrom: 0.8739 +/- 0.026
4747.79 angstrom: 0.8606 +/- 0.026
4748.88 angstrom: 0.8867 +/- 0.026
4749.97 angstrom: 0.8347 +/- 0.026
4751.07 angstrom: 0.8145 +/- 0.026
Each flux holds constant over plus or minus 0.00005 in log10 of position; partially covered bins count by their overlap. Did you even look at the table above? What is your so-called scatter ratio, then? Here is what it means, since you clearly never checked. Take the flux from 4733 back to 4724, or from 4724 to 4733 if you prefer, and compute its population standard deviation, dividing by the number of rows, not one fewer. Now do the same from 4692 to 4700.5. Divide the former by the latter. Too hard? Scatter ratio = 1.70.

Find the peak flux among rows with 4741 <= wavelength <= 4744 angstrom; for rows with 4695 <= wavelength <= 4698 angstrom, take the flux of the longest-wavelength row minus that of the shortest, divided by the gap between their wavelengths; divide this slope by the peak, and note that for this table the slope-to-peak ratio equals 0.014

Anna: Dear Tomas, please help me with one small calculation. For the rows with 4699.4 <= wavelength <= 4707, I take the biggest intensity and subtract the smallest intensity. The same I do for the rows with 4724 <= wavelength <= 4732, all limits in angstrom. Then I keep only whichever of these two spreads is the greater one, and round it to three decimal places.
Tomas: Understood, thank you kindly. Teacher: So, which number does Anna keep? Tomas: 0.081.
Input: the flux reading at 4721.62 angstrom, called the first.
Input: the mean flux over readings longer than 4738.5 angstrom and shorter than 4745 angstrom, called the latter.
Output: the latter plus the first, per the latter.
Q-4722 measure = 1.95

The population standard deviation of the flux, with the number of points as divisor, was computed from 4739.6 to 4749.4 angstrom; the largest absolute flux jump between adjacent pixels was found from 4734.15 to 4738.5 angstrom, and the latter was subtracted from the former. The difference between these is -0.018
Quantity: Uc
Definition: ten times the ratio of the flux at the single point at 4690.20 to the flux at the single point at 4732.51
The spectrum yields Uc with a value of 9.8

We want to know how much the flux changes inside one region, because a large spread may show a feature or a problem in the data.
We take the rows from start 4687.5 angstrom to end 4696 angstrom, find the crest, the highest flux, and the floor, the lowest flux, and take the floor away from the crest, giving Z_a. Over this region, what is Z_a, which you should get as 0.051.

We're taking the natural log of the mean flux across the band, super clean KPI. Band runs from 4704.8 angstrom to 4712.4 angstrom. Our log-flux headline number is -0.172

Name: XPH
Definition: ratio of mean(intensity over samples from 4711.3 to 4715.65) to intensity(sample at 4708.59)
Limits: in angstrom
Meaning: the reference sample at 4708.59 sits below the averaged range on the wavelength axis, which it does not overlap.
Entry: 0.94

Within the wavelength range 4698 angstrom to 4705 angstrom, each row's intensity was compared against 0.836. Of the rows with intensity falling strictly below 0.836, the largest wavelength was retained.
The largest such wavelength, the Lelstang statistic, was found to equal 4704.26 angstrom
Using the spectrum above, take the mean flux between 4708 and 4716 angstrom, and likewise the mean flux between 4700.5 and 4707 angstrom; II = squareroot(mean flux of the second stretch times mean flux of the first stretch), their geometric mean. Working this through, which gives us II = 0.837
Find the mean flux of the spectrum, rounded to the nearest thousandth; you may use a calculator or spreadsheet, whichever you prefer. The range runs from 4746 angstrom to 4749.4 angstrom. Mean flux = 0.874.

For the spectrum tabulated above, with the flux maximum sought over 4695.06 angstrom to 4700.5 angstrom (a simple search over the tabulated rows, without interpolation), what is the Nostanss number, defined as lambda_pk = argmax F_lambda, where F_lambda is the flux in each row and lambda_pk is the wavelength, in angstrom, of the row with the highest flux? 4697.76 angstrom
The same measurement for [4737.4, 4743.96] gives 4742.32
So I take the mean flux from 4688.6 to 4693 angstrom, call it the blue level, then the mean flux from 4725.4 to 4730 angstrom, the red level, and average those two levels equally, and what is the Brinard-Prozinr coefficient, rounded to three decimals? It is 0.846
